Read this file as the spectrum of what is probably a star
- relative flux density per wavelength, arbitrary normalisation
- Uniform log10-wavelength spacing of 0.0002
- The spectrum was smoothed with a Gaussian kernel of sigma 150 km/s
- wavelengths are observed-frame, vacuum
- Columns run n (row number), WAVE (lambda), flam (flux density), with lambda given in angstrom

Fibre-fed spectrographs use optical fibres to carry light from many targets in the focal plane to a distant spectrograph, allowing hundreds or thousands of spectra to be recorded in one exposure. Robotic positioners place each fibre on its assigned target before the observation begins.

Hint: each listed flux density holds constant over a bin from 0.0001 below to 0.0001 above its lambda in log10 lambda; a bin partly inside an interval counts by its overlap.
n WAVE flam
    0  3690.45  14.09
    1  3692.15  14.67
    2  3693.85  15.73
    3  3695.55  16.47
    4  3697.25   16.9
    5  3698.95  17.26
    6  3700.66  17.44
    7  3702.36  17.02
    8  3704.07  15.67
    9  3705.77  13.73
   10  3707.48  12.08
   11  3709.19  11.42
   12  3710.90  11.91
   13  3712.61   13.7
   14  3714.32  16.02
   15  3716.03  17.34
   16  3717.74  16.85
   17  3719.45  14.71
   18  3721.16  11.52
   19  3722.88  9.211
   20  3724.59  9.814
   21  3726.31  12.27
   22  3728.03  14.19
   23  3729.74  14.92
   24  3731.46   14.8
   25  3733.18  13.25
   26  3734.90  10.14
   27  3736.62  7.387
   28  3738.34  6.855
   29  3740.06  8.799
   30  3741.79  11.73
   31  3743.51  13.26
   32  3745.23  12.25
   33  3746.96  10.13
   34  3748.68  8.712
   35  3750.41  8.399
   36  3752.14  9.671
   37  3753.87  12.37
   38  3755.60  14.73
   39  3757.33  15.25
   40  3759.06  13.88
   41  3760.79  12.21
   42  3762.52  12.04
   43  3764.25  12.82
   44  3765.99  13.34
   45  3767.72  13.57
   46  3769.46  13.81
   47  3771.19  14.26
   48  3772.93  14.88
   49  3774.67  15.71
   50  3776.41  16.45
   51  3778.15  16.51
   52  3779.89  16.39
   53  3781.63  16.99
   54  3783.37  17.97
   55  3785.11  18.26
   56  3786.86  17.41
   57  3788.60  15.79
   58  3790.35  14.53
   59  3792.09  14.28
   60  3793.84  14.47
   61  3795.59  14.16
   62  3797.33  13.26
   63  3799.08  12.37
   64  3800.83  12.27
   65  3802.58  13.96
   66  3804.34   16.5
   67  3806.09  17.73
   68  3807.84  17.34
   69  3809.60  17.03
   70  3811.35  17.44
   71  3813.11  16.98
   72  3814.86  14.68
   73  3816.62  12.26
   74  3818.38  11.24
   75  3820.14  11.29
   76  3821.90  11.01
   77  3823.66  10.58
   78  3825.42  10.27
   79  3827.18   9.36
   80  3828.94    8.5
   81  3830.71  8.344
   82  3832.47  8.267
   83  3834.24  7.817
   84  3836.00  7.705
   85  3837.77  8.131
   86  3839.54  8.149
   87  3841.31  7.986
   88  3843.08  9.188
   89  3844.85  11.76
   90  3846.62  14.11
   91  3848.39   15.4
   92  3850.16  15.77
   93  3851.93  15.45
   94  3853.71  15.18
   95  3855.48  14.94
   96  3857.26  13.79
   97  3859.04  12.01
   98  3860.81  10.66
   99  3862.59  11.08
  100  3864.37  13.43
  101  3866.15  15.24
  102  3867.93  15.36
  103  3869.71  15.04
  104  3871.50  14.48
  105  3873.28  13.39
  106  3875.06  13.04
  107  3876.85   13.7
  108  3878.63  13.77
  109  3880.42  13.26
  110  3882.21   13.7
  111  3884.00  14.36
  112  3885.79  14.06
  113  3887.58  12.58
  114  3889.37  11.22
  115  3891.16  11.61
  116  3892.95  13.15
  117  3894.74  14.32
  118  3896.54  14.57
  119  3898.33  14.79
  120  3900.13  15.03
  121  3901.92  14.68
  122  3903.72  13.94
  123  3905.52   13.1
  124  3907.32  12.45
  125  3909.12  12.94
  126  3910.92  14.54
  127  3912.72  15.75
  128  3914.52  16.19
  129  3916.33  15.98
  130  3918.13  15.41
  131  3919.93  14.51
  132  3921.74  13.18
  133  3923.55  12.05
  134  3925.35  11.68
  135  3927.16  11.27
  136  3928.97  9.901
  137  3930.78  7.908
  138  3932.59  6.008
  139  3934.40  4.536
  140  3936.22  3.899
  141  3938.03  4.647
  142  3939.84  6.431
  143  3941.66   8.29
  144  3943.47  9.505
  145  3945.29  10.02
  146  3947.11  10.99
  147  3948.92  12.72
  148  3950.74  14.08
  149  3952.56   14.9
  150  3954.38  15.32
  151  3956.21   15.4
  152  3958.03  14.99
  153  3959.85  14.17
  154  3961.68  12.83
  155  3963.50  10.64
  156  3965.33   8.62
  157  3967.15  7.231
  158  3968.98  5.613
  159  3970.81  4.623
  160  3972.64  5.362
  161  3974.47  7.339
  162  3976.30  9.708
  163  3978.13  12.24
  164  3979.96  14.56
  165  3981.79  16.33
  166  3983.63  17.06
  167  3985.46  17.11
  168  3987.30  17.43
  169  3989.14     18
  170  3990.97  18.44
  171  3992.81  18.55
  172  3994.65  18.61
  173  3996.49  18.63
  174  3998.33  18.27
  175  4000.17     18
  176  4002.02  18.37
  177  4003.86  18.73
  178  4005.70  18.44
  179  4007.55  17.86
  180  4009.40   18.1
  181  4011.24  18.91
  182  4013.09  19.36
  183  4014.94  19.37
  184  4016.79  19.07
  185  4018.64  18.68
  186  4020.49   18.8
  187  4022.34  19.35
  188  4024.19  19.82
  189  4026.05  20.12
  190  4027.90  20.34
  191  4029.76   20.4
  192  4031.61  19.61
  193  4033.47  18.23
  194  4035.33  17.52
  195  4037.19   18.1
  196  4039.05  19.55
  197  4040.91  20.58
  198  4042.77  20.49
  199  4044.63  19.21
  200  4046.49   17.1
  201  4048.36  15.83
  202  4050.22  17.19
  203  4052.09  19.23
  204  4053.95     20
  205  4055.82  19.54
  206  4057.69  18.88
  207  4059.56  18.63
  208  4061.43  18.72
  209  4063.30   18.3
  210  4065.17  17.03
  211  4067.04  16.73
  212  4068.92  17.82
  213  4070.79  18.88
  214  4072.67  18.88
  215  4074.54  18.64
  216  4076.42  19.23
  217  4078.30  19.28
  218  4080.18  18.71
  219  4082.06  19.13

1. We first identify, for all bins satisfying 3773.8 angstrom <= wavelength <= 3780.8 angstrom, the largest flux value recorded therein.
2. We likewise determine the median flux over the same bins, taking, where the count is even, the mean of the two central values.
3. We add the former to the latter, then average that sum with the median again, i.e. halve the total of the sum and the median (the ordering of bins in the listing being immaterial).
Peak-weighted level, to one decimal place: 24.7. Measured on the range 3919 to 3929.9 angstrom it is 19.1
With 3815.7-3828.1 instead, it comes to 17.1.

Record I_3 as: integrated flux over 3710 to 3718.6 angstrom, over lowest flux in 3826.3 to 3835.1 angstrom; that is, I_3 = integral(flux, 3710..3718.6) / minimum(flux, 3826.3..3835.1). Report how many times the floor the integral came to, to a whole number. 17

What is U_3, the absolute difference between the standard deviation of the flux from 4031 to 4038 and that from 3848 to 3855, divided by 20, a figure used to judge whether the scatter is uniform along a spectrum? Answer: 0.03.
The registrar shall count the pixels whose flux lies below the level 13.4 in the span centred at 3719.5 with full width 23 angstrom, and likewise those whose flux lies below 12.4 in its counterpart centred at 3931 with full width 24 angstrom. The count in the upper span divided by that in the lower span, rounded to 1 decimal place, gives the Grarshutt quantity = 1.8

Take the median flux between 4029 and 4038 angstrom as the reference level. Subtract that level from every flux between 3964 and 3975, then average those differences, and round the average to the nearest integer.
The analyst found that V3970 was -12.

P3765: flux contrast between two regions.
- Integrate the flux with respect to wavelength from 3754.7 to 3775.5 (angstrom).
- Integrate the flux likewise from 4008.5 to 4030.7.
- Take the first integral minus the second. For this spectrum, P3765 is -141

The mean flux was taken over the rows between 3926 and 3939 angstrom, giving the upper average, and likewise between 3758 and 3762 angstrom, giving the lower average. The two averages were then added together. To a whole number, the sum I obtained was 20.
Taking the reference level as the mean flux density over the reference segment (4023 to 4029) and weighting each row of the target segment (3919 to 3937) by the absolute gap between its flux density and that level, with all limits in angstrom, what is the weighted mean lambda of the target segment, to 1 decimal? 3929.8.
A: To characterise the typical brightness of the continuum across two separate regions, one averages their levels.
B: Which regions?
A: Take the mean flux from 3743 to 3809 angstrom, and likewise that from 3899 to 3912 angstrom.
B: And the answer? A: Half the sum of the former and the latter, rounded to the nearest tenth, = 14.0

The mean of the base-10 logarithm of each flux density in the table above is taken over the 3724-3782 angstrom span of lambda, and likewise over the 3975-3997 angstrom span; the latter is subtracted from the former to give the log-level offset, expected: -0.11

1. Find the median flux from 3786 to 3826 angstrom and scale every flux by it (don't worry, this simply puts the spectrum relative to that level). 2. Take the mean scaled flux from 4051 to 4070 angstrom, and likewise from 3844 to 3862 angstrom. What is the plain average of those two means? 1.1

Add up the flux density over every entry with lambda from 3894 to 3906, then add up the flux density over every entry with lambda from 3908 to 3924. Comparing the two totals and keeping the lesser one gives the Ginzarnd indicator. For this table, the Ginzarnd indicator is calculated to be 100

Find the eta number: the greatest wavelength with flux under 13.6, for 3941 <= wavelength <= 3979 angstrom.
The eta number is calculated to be 3978.13 angstrom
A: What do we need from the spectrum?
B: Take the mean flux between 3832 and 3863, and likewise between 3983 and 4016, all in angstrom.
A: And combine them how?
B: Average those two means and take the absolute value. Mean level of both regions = 15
